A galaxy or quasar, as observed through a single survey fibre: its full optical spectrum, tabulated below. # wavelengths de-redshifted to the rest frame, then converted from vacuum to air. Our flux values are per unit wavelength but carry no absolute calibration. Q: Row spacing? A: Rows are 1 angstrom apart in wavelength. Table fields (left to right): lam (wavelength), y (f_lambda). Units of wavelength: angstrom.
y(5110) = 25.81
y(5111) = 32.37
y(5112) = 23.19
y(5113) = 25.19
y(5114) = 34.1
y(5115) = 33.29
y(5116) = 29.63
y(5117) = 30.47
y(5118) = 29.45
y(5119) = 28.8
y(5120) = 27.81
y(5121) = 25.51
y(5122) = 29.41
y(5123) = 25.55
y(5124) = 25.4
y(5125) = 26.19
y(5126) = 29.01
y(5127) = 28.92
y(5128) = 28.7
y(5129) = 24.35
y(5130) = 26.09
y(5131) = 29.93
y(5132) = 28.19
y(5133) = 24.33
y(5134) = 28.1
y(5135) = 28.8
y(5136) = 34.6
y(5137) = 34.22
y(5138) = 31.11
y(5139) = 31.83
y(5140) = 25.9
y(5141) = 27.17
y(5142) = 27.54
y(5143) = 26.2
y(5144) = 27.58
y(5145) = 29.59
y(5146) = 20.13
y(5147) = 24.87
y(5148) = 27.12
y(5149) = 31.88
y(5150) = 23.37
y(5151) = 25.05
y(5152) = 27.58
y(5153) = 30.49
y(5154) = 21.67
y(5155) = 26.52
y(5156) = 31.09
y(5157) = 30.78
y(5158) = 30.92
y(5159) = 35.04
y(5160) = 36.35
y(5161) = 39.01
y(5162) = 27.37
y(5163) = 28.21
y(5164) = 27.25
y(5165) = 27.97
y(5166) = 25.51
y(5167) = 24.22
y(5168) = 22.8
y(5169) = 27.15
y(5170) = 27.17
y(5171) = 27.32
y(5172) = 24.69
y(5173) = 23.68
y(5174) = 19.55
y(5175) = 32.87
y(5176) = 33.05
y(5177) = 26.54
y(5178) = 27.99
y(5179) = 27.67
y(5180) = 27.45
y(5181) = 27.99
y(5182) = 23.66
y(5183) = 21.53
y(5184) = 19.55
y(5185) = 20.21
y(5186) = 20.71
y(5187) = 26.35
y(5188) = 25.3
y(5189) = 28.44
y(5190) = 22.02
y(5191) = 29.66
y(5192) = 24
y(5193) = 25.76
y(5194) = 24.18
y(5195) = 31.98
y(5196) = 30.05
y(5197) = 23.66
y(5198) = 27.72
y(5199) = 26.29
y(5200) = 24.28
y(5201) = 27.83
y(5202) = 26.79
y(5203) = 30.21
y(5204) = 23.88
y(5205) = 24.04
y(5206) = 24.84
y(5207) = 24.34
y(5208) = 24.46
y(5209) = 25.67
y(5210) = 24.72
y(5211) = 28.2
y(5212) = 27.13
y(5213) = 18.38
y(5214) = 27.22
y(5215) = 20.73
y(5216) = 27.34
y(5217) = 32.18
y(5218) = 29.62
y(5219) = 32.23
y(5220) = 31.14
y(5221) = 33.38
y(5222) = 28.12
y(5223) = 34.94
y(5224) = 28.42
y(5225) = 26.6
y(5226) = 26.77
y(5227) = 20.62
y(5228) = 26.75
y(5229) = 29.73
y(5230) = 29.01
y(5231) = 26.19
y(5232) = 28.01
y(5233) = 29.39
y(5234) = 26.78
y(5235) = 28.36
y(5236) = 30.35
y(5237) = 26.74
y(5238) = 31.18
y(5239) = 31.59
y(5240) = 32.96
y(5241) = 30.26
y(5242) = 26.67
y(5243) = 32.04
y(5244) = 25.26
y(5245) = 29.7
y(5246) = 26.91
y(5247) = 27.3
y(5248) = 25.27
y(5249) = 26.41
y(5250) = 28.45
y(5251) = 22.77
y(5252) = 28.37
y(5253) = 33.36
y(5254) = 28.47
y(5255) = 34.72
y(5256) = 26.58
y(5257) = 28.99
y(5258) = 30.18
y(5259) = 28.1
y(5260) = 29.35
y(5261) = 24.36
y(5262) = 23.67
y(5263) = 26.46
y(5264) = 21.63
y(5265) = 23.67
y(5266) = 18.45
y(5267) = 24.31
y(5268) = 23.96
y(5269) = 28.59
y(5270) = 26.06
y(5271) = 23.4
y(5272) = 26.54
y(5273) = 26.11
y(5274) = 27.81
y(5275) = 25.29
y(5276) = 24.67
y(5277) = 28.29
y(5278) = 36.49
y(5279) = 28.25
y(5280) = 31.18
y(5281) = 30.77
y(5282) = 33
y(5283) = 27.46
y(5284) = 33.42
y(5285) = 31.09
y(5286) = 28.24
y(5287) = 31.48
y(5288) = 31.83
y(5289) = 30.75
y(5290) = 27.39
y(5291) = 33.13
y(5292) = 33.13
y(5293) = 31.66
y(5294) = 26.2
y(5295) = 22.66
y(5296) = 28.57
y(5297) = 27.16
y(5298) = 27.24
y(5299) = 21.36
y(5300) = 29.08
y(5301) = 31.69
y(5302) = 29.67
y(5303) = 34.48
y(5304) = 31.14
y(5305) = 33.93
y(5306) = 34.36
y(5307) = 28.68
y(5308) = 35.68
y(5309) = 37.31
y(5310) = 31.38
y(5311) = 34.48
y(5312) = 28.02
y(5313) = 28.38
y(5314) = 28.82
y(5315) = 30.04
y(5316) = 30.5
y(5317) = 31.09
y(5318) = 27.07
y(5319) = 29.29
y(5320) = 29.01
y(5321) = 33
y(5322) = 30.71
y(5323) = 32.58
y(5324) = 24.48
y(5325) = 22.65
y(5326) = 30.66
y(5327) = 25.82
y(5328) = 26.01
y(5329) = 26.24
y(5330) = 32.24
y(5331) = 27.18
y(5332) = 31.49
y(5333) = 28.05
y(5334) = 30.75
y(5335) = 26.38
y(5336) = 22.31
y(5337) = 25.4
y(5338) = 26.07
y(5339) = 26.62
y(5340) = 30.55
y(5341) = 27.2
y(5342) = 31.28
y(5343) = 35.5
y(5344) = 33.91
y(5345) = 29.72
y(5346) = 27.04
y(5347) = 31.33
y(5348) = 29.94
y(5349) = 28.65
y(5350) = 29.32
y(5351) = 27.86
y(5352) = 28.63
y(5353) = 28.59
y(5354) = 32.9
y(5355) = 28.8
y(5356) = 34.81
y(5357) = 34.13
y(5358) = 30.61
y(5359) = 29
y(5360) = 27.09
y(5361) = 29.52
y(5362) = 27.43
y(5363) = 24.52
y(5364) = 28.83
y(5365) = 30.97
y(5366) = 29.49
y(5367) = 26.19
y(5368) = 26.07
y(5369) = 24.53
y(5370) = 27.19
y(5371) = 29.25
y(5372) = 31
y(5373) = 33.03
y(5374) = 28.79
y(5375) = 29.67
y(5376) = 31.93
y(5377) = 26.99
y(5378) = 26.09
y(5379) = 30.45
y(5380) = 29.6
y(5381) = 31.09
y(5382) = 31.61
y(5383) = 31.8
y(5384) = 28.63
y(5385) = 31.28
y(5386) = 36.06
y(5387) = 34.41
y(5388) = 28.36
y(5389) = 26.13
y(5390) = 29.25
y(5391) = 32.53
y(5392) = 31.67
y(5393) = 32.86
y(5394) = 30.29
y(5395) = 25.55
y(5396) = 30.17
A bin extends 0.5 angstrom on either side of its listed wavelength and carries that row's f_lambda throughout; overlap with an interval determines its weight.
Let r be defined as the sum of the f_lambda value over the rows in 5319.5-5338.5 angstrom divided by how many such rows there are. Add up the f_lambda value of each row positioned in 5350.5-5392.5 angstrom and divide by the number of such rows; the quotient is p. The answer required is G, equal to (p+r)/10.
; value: 5.76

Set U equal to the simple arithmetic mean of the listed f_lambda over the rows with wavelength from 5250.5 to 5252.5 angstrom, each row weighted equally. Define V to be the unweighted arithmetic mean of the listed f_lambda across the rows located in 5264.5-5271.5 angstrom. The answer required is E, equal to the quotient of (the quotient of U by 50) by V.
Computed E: 0.021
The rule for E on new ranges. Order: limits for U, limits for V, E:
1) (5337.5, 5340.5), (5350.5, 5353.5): 0.020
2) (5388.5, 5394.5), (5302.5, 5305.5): 0.018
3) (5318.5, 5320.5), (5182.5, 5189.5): 0.025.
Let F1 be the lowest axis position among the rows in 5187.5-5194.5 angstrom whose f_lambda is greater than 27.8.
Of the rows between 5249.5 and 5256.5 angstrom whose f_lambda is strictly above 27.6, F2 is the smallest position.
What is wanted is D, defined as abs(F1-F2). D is 61 angstrom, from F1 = 5189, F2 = 5250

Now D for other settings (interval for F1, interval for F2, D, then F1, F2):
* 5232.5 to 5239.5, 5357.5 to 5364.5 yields 125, 5233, 5358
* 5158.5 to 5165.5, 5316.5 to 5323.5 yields 158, 5159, 5317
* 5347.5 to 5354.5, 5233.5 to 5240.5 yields 113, 5348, 5235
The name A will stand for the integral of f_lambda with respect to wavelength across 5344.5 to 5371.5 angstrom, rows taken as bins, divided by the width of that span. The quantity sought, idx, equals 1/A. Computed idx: 0.035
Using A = 29.0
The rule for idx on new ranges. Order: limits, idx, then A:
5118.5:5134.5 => 0.037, 27.3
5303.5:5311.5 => 0.030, 33.4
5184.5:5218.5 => 0.039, 25.8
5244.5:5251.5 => 0.037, 26.7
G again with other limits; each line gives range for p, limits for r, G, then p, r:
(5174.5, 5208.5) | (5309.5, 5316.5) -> 5.63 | 26.0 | 30.2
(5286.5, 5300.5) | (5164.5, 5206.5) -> 5.46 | 28.7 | 25.9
